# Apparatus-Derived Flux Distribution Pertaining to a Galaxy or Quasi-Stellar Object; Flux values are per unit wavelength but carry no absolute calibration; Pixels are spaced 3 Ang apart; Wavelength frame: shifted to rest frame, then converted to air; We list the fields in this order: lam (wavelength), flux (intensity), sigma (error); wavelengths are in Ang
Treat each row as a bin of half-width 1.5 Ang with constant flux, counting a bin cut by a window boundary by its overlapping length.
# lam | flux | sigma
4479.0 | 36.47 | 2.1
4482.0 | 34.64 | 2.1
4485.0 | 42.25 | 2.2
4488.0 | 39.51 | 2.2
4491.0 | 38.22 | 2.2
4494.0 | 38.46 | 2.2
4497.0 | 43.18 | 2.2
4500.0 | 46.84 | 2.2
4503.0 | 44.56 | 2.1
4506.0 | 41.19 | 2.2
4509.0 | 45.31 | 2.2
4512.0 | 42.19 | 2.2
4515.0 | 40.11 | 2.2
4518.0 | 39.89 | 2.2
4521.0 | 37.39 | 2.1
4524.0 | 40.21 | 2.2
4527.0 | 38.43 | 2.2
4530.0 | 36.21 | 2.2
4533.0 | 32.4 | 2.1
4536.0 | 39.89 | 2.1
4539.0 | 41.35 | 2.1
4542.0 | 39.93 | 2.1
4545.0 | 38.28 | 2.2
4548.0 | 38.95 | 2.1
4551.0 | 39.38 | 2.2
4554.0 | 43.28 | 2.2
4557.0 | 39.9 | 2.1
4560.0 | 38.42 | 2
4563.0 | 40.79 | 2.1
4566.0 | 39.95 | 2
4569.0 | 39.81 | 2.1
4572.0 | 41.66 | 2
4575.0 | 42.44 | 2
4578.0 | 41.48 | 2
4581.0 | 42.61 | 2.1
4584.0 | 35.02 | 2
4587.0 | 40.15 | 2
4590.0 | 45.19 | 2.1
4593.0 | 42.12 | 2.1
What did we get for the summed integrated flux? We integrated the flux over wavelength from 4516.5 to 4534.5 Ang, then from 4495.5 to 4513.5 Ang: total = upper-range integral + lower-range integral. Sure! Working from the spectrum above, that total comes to 1463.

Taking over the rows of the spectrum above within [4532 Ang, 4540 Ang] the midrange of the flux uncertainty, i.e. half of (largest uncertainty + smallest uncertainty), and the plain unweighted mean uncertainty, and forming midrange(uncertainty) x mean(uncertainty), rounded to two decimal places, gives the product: 4.41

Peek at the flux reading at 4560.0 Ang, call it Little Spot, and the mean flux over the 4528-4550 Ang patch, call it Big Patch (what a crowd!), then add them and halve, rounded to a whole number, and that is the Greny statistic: 38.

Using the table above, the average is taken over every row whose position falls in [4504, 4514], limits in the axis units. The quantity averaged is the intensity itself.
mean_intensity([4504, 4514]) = 43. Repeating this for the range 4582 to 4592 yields 40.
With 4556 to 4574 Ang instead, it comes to 40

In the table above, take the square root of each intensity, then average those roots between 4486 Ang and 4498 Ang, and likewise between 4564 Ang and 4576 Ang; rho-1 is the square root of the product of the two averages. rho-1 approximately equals 6.35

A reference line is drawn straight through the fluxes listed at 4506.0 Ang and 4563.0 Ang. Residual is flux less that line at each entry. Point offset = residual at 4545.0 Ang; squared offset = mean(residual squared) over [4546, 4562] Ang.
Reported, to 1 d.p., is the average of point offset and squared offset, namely 0.5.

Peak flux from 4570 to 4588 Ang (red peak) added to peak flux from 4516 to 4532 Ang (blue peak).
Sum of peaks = 82.8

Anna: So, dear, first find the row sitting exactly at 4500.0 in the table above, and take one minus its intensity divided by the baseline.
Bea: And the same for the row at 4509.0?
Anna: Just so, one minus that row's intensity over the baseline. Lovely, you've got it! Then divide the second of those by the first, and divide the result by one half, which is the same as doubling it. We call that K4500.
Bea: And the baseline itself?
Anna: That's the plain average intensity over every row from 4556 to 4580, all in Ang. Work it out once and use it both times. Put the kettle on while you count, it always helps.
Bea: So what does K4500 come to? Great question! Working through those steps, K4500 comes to 1.5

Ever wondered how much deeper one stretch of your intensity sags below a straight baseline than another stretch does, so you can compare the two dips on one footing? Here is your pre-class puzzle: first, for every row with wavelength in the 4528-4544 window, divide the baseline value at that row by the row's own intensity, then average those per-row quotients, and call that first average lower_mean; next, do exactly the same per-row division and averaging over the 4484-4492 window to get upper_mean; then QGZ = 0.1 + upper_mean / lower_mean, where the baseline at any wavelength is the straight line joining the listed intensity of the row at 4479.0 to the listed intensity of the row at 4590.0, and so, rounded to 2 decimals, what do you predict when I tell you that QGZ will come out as 0.96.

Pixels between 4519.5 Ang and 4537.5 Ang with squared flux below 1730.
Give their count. 6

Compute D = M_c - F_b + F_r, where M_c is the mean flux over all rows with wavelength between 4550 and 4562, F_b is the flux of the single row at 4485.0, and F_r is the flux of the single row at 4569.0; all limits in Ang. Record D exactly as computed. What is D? 38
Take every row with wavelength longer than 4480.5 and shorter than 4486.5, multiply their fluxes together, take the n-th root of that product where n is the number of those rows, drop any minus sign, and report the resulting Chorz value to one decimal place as 38.3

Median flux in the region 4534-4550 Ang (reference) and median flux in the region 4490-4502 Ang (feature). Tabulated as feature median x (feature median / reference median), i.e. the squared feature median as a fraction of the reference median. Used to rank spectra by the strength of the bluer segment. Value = 41.8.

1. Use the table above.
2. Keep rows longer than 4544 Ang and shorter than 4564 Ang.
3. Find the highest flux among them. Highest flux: 43.28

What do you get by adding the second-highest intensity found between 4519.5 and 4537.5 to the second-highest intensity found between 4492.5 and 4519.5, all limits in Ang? 85.2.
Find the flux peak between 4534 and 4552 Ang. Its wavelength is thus 4539.0 Ang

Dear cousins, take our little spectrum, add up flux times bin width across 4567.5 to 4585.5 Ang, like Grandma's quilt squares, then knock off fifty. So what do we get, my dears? 679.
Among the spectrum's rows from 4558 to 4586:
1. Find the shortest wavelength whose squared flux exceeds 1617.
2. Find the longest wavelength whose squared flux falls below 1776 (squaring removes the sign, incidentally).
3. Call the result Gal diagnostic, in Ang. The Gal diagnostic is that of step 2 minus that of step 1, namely 21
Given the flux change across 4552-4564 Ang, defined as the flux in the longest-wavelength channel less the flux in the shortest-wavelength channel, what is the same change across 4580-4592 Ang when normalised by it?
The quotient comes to -1.0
